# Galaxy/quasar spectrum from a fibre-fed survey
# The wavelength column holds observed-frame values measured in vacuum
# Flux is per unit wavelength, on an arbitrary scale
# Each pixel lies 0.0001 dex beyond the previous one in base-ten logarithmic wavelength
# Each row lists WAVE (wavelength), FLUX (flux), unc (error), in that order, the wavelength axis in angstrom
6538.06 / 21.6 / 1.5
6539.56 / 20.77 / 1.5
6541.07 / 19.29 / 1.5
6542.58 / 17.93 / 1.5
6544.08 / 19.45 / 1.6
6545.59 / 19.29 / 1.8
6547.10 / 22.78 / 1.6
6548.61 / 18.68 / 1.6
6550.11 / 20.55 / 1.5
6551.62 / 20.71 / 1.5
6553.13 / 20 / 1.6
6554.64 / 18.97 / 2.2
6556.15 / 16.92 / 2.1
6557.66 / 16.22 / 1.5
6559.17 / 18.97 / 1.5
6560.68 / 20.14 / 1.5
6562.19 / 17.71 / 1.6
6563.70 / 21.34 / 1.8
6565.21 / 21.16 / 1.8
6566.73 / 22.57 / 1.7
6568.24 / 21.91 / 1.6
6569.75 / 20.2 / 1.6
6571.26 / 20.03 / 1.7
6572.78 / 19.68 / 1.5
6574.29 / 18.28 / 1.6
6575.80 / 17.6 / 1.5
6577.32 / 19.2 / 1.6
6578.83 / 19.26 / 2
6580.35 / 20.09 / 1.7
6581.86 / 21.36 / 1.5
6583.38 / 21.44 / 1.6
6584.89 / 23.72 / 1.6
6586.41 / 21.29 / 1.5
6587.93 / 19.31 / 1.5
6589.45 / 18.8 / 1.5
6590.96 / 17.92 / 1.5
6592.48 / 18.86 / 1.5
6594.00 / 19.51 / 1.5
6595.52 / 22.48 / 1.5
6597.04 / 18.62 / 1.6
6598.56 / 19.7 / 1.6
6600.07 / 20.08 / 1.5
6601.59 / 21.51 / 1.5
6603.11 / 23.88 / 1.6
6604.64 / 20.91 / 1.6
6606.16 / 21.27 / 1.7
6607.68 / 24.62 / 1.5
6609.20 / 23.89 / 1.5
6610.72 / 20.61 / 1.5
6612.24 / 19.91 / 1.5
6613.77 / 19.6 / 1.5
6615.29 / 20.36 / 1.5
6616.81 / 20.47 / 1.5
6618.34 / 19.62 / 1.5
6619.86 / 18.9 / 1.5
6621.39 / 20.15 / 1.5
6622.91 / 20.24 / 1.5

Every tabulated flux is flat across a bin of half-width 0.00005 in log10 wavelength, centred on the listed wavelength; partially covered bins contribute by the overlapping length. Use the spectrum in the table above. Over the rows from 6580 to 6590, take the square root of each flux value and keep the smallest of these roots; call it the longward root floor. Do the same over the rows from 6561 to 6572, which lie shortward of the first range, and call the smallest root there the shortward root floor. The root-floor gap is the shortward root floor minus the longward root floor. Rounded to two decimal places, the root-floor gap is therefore -0.13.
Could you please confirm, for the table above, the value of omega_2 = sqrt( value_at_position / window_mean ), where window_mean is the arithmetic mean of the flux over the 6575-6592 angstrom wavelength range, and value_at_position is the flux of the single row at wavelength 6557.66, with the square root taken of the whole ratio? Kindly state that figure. 0.901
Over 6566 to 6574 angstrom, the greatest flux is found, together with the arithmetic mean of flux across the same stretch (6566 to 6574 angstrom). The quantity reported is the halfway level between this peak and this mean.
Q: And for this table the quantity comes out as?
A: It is 21.7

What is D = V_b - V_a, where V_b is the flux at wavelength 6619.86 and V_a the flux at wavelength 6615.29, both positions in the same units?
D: -1.5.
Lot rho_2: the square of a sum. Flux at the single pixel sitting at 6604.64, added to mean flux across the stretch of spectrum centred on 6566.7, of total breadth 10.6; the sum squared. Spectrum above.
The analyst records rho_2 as 1732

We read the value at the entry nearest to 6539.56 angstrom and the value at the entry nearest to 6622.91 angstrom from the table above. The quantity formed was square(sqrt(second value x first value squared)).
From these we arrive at 8731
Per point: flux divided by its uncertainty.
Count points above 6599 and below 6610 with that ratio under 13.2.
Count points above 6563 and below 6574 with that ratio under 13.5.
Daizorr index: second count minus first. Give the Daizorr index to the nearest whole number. 4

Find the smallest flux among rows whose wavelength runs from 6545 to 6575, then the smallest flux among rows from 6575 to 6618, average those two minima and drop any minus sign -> 16.9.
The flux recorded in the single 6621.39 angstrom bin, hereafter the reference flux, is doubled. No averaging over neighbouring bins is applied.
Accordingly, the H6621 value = 40.3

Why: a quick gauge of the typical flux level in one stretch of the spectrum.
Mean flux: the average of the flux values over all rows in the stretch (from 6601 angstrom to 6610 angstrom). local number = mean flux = 22.7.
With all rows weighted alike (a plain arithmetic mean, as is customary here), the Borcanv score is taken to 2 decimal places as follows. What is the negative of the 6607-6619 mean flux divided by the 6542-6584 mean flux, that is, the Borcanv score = -1.07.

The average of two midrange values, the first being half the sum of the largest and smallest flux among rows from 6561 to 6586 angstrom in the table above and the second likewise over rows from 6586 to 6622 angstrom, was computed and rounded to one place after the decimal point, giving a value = 21.0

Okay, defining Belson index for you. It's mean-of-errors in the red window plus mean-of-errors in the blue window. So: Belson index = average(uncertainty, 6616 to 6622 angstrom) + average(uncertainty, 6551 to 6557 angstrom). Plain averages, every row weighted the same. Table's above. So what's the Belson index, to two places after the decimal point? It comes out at 3.35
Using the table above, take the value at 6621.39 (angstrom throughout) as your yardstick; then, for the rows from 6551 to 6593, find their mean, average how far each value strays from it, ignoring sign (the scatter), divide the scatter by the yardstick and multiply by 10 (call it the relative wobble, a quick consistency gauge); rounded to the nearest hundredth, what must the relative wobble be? 0.68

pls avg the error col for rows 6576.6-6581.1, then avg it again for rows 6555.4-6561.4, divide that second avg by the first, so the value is 0.93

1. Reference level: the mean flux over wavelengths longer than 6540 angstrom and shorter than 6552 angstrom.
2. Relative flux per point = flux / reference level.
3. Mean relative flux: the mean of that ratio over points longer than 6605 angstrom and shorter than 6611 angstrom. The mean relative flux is 1.14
